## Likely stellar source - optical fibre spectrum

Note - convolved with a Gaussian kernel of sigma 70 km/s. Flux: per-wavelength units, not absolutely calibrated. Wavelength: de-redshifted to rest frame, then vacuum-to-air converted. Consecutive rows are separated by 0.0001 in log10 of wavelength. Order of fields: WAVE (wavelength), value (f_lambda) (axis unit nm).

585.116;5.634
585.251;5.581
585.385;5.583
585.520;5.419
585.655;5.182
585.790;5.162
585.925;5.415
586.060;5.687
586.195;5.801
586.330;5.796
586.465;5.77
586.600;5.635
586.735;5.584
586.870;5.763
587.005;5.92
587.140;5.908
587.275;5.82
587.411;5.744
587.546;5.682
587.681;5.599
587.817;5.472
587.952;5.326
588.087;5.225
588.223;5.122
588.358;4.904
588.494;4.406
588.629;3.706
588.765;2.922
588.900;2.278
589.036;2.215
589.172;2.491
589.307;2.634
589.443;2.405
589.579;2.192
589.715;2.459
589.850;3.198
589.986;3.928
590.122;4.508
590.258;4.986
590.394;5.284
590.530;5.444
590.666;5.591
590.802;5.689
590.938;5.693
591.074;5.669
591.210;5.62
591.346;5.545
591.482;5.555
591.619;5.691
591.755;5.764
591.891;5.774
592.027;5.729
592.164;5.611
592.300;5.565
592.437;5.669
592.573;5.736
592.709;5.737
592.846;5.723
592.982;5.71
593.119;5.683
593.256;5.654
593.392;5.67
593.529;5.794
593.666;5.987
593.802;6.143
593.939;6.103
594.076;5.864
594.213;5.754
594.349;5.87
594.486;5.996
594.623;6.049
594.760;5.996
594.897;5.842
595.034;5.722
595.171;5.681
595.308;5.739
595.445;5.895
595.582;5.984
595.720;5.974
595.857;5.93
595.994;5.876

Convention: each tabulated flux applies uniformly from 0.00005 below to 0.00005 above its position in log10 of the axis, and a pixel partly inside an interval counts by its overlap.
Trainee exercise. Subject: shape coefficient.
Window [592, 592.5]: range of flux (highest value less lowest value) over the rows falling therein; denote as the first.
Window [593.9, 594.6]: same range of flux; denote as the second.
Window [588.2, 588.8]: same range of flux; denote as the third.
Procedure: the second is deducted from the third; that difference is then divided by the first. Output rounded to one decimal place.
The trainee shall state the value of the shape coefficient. 11.3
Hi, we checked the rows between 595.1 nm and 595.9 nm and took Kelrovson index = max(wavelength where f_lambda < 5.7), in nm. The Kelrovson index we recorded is 595.171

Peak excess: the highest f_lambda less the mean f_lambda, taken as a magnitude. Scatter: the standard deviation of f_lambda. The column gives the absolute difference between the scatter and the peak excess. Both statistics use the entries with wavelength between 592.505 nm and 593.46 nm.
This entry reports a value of 0.00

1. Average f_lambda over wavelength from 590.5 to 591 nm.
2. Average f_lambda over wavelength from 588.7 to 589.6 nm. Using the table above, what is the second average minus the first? -3.16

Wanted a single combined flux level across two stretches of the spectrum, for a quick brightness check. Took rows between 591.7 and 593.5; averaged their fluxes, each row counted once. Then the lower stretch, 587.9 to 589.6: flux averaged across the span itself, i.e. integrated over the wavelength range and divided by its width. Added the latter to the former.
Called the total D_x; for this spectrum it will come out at 9.2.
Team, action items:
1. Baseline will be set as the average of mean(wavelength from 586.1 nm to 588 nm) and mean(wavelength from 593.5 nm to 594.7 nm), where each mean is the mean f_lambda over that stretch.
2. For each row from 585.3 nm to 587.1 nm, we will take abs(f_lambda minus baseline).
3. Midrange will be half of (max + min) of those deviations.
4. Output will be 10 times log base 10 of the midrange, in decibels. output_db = -4.6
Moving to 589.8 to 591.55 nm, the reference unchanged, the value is 1.4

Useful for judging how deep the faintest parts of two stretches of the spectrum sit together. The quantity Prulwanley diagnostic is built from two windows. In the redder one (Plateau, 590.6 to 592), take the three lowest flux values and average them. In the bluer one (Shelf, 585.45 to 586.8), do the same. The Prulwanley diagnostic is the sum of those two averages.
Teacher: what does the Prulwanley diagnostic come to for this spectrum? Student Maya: 11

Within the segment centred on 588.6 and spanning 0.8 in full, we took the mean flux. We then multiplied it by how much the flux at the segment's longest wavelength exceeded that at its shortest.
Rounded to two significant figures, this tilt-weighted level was -11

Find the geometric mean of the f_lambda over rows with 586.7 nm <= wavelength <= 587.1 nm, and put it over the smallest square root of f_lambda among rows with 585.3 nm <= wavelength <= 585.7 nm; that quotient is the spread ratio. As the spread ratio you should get 2.53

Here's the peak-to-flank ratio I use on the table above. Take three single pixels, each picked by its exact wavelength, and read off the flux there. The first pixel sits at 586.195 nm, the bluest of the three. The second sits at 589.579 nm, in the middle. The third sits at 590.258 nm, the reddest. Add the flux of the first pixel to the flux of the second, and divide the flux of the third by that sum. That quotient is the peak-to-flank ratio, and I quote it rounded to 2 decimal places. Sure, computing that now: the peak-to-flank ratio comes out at 0.62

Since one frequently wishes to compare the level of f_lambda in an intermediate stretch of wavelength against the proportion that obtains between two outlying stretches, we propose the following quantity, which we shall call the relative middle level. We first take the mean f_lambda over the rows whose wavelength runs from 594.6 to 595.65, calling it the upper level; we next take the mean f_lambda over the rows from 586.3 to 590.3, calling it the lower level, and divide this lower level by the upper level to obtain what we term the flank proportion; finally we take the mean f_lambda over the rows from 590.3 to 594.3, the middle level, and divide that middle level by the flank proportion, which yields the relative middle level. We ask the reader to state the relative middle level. 7.5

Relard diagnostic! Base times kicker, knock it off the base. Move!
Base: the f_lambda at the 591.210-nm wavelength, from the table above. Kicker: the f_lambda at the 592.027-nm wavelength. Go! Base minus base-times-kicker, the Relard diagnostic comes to -26.6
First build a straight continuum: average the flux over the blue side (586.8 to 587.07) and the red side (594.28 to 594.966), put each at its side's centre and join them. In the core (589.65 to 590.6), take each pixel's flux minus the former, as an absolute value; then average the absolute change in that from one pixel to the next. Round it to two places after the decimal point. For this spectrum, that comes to 0.50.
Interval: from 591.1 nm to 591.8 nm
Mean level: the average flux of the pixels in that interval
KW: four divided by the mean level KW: 0.710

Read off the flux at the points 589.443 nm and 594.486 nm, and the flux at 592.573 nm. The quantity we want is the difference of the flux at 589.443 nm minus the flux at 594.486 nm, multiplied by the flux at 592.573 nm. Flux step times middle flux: -21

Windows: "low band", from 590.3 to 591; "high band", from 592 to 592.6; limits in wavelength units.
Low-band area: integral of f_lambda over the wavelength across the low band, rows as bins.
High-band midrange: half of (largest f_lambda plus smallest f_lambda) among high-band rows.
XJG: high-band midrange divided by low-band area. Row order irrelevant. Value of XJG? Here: 1.5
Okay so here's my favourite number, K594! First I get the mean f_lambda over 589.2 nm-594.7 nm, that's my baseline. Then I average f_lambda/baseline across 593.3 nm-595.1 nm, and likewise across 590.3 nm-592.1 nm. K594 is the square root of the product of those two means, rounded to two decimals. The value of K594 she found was 1.10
